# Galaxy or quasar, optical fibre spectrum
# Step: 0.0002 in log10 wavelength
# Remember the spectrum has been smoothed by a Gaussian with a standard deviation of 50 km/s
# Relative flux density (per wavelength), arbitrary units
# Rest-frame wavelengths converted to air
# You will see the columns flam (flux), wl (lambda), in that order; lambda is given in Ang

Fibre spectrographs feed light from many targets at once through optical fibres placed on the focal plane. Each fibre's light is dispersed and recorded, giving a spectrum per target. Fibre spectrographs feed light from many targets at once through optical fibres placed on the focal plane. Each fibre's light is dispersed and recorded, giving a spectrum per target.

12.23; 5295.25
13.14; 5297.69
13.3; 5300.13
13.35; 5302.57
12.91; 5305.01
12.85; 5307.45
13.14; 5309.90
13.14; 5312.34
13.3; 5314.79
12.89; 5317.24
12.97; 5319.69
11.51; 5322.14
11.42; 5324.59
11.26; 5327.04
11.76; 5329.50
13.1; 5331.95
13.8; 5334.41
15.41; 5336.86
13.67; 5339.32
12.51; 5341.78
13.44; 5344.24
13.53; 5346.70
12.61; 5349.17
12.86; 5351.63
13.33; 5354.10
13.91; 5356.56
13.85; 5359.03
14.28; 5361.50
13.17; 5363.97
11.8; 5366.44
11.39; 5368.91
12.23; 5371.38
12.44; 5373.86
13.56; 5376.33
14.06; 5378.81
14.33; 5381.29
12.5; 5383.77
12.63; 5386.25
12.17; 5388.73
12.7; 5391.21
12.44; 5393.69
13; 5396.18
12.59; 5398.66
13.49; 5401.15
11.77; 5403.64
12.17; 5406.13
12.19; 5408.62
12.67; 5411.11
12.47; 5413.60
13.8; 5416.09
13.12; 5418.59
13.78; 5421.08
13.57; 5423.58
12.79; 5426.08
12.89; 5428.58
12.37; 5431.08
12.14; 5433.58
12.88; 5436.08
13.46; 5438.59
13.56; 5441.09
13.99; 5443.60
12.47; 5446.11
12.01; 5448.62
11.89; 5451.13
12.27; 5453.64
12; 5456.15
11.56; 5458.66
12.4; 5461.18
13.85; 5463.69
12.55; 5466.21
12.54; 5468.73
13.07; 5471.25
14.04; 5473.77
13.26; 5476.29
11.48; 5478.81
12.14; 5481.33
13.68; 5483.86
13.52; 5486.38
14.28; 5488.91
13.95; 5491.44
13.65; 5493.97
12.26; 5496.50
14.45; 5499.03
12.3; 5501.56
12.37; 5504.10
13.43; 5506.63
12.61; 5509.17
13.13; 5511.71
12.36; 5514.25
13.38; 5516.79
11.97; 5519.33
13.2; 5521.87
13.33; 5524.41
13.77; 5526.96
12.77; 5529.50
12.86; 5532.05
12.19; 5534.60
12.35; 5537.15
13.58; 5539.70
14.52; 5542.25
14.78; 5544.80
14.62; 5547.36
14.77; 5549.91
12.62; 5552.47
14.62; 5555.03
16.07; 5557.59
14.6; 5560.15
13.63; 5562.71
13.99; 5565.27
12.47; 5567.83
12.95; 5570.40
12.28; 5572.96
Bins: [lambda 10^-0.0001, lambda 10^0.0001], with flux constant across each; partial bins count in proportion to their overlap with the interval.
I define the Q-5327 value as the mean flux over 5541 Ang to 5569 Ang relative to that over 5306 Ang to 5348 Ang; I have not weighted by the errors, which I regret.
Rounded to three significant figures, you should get 1.10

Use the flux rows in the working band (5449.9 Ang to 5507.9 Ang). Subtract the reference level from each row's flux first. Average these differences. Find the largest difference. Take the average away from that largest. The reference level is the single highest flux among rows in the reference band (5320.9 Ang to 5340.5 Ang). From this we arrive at 1.5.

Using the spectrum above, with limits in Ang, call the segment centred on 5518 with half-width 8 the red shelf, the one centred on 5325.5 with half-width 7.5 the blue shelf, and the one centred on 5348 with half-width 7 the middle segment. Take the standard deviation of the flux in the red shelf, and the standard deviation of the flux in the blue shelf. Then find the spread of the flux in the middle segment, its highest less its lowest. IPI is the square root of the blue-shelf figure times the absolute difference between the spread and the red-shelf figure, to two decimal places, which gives 0.60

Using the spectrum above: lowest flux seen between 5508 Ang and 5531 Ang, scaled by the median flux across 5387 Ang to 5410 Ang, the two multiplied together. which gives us 149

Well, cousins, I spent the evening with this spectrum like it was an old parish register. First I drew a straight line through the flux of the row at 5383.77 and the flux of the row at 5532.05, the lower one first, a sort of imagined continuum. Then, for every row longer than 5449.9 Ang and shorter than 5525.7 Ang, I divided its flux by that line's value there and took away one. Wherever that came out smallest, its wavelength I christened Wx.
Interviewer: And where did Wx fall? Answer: 5478.81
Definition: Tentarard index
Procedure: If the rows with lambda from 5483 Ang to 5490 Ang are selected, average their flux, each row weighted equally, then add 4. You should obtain 17.8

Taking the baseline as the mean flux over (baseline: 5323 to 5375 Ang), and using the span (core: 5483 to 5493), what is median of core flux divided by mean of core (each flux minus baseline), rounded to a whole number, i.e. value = 15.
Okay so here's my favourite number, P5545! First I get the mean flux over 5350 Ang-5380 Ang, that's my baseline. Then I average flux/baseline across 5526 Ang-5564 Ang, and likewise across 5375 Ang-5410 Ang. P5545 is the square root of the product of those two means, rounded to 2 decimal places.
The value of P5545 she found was 1.02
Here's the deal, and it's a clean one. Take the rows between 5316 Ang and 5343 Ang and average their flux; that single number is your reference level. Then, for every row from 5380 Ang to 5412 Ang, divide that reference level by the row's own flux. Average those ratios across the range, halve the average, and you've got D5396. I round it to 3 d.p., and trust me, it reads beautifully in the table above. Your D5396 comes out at 0.505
